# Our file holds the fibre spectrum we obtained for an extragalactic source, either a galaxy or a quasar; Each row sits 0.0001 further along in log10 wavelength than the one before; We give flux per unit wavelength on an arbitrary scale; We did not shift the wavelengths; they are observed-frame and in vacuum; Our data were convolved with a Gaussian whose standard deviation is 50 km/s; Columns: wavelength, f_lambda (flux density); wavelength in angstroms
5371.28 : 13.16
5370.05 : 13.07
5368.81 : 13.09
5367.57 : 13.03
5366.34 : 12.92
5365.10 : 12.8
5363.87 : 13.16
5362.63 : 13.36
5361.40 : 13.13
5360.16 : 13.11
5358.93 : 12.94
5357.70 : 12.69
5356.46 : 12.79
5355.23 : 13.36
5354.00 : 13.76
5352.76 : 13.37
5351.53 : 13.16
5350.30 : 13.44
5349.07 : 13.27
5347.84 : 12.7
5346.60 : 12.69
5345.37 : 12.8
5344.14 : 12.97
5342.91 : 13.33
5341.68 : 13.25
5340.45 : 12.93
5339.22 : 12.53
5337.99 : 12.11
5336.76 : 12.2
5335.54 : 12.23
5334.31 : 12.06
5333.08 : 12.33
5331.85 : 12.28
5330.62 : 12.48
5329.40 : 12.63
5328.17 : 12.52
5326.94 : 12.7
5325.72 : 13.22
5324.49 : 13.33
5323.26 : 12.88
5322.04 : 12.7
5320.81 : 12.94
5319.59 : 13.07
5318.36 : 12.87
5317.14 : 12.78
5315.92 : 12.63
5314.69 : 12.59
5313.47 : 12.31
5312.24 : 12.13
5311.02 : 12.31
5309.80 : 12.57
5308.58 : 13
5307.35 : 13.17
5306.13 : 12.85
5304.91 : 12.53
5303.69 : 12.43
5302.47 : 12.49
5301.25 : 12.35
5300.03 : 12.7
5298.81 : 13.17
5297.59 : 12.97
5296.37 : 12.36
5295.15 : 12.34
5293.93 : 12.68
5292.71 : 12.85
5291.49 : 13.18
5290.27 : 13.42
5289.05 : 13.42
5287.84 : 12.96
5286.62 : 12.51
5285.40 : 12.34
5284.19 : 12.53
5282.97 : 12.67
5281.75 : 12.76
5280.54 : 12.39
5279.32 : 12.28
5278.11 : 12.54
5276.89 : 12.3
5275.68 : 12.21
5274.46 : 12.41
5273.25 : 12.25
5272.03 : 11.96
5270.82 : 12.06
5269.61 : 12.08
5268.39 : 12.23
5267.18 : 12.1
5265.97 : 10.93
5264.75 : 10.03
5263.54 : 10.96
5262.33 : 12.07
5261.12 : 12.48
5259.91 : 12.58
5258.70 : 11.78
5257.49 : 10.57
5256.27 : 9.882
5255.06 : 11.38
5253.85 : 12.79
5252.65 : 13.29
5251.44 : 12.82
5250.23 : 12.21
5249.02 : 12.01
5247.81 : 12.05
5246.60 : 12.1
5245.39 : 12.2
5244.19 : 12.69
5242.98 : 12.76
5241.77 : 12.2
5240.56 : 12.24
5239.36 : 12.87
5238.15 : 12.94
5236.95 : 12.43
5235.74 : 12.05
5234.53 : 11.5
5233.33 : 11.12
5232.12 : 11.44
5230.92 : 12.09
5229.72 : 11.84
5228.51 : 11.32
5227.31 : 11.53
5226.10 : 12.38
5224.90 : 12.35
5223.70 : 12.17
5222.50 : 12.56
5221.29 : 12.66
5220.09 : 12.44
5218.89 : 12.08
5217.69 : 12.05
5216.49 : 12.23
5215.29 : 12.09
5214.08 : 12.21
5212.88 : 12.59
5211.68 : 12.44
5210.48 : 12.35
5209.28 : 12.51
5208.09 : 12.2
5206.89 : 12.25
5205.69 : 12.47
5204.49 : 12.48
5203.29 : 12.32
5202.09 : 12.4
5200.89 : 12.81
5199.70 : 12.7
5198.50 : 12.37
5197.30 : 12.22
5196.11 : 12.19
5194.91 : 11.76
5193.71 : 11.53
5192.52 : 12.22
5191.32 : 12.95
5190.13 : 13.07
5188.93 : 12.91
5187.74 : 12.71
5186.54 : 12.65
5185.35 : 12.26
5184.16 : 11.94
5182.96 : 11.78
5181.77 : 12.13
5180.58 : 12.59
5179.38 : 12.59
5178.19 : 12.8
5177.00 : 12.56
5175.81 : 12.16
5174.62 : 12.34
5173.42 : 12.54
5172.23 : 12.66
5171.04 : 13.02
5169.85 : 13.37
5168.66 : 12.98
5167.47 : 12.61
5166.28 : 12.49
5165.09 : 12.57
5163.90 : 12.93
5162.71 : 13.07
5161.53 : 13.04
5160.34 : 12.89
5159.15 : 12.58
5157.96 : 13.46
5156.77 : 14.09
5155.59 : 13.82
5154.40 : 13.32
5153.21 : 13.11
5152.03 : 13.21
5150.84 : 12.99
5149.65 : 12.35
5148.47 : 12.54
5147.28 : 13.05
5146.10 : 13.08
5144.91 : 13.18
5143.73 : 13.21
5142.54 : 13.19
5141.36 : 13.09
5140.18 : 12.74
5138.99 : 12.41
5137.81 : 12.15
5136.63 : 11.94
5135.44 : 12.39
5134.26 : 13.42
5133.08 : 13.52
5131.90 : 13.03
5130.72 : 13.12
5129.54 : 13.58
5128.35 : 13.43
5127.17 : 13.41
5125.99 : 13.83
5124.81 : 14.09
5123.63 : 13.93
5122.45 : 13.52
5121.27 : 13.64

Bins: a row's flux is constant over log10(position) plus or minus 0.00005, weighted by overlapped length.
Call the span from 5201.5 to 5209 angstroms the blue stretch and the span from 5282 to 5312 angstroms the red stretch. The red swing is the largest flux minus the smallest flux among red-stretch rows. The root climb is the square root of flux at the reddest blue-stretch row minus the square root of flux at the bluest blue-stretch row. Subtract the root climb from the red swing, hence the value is 1.1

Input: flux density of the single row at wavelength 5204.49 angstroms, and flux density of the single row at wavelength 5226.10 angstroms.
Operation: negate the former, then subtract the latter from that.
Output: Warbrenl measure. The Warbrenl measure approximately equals -24.9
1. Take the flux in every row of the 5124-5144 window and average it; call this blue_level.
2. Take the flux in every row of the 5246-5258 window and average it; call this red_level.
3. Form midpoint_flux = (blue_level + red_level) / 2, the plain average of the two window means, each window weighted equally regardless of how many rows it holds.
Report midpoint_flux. 12.5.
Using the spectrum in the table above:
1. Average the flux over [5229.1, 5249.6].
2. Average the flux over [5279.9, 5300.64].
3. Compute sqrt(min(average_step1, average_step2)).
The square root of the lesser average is 3.49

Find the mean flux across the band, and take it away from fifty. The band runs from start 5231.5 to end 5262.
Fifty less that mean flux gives 37.9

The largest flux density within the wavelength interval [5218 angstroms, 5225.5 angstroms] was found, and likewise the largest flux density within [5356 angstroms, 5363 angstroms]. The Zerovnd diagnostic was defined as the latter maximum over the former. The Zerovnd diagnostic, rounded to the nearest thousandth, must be 1.055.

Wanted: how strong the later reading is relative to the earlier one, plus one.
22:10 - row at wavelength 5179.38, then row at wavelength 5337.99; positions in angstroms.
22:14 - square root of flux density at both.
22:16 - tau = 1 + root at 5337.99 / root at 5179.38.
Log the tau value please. 1.98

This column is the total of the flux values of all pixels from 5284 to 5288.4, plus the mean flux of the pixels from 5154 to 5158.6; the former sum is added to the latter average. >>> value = 64.0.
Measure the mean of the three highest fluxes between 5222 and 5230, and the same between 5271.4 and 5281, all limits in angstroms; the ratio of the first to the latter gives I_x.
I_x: 1.00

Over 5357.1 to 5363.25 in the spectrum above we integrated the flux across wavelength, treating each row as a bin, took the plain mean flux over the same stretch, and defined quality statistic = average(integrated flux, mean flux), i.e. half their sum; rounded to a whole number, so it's 47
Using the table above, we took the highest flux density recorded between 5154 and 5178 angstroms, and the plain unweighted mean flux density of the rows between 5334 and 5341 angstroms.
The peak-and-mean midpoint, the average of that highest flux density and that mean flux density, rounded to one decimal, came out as 13.2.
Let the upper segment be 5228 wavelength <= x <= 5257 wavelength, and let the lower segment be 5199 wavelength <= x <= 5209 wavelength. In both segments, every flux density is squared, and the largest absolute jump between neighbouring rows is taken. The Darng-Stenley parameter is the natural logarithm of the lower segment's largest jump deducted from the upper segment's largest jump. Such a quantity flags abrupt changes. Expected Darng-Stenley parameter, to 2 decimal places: 3.17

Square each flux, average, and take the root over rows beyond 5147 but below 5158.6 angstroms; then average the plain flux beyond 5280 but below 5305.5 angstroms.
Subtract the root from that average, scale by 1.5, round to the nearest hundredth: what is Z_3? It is -0.73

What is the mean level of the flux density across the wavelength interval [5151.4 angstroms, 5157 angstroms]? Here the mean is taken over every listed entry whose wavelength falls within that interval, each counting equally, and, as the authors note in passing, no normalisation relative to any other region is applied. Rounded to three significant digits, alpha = 13.5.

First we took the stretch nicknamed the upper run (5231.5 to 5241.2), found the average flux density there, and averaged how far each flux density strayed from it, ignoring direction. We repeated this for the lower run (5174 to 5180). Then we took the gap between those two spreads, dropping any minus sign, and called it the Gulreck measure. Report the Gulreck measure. 0.35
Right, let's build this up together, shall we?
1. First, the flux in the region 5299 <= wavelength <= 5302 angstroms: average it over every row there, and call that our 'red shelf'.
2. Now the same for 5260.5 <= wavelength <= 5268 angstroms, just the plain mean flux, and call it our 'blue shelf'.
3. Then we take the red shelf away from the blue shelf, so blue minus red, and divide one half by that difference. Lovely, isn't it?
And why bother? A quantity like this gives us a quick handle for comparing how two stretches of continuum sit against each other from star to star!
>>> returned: 0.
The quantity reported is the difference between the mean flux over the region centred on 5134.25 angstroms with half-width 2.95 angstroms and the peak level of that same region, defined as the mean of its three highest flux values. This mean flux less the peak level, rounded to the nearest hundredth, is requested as -0.46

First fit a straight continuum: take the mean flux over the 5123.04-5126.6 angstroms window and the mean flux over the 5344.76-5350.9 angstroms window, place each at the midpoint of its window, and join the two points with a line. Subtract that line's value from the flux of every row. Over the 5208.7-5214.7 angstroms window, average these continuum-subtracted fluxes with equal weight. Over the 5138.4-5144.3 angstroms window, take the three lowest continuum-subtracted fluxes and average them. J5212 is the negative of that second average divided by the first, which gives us -1.0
